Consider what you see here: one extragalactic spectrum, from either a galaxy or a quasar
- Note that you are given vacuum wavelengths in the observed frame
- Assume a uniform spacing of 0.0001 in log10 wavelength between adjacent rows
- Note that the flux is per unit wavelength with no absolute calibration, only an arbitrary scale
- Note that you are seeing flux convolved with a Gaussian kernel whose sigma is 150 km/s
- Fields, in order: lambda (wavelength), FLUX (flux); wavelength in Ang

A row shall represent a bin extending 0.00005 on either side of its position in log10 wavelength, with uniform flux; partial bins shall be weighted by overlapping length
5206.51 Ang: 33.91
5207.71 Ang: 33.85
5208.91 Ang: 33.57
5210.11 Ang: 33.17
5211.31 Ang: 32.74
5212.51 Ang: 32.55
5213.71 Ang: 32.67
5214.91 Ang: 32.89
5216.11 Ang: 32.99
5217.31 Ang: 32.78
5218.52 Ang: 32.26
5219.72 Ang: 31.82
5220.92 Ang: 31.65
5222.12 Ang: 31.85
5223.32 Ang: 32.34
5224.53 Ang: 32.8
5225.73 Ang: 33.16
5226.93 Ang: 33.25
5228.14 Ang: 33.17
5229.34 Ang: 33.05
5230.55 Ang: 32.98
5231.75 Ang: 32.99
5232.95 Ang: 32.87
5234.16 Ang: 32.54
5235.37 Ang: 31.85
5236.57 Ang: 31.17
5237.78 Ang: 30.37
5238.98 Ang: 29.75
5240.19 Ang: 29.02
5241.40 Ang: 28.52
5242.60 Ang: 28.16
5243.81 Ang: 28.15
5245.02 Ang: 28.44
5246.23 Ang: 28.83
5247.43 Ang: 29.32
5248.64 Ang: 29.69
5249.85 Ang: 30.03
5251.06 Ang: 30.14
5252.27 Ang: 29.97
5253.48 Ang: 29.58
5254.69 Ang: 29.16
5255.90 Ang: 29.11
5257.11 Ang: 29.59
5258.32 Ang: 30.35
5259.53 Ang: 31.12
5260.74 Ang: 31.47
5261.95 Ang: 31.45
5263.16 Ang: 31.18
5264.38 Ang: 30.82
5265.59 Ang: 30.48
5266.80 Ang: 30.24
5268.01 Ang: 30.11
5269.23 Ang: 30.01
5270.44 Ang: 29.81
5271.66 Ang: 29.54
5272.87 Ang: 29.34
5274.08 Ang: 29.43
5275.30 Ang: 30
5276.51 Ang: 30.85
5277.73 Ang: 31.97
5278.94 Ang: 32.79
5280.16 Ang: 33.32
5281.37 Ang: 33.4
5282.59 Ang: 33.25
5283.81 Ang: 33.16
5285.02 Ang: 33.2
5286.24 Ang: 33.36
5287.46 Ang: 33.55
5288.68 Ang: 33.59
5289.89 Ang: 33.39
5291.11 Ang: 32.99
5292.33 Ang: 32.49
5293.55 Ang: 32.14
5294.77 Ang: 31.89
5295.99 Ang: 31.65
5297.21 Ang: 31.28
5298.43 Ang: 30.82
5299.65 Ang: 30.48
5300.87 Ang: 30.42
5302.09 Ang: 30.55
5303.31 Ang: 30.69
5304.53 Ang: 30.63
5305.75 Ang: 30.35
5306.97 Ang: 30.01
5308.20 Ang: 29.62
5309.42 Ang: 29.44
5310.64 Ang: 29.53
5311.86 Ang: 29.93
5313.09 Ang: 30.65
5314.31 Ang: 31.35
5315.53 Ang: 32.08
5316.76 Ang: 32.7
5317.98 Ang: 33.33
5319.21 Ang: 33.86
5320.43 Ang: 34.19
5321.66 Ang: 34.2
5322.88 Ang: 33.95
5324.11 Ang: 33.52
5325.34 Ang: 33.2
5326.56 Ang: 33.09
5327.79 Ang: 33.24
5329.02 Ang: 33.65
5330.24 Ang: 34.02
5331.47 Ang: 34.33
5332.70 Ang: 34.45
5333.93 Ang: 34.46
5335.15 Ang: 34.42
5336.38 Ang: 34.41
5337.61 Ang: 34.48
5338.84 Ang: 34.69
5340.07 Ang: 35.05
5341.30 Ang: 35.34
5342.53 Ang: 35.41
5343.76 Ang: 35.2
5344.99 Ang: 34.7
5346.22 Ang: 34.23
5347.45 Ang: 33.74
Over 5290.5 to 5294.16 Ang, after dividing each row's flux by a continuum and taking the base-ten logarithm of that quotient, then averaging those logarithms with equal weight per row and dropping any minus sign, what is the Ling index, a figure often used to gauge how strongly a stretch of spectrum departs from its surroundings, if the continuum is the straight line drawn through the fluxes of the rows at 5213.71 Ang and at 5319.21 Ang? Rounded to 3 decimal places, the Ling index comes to 0.013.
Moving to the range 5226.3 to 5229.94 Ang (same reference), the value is 0.004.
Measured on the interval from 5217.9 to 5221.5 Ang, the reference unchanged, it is 0.011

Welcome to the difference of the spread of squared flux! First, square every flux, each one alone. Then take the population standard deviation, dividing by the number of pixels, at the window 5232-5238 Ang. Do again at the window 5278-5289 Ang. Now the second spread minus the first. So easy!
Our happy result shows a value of -43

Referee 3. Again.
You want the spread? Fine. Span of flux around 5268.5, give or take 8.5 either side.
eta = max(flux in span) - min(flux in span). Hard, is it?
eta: 2.1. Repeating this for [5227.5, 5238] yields 2.8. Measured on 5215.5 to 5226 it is 1.5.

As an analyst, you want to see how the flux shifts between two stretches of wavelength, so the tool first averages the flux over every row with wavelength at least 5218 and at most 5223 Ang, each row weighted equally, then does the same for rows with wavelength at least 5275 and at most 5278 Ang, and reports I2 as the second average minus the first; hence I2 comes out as -1.0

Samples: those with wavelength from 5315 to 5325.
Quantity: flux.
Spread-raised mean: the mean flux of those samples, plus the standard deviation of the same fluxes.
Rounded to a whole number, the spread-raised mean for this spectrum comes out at 34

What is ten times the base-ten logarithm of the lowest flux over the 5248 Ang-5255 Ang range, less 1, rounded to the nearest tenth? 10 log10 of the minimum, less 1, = 13.6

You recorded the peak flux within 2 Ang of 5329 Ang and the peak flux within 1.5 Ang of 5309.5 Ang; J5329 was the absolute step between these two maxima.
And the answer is 4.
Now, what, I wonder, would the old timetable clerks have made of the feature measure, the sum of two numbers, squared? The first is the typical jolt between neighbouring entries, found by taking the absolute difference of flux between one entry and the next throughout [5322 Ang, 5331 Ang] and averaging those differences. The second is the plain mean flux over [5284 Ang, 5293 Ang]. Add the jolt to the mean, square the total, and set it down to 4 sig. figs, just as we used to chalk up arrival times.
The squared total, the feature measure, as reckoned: 1124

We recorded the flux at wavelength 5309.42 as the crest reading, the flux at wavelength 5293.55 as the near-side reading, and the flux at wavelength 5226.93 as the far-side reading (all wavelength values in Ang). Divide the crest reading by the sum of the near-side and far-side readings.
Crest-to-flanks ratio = 0.450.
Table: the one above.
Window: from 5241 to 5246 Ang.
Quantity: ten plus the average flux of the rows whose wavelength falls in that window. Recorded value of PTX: 38.3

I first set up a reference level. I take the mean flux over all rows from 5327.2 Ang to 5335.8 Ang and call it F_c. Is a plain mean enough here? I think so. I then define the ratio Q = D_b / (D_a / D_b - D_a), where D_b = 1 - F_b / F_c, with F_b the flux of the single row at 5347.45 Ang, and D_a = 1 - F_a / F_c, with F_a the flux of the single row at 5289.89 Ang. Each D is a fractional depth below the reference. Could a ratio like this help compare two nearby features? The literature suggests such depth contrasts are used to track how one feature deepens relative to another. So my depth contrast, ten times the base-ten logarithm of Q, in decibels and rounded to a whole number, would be -23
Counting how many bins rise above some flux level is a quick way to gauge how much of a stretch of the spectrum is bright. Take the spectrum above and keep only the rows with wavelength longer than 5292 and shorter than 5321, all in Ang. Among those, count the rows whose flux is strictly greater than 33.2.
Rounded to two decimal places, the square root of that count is 1.73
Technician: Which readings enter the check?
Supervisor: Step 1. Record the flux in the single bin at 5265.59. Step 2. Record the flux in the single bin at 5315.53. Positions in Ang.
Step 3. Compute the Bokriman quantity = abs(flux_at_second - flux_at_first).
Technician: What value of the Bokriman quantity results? 1.6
